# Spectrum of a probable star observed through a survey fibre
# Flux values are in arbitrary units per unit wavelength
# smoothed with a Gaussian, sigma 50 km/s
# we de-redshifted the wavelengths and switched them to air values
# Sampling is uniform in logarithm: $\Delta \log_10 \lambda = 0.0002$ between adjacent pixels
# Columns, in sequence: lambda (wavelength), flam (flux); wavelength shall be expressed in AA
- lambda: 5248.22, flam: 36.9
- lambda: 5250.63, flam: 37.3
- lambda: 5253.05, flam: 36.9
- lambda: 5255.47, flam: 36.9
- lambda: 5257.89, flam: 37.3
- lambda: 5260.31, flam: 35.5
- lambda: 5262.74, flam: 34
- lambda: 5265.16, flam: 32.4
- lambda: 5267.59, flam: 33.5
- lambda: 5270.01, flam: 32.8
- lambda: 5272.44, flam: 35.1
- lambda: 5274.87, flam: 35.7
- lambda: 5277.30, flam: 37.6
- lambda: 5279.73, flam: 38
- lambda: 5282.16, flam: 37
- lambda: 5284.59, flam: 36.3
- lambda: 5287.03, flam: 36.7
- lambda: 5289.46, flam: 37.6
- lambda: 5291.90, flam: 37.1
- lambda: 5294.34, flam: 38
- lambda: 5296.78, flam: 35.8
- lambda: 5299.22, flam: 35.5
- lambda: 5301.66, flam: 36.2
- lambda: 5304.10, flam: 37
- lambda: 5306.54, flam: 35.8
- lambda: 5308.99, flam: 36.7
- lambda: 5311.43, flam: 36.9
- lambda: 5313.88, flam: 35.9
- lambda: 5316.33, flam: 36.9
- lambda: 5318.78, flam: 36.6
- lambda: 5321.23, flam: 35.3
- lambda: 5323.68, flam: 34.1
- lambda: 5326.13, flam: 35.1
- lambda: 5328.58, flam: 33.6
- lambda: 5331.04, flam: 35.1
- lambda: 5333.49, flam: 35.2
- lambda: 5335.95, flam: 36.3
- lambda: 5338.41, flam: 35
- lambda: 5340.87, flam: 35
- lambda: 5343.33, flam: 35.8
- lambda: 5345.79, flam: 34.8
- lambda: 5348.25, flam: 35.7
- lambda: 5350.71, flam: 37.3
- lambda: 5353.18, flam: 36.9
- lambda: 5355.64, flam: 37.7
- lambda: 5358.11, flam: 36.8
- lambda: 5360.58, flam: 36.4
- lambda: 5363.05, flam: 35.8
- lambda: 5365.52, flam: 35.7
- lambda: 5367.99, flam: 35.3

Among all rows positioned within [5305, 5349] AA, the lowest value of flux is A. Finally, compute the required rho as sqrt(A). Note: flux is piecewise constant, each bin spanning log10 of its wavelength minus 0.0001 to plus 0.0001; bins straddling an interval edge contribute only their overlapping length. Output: 5.80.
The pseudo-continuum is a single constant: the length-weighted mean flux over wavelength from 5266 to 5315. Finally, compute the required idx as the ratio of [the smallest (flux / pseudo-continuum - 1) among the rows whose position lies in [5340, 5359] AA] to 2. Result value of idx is -0.020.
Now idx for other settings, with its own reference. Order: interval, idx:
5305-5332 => -0.036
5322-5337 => -0.036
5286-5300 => -0.010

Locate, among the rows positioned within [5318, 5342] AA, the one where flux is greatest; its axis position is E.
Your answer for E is 5318.78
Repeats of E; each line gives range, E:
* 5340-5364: 5355.64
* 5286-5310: 5294.34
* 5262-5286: 5279.73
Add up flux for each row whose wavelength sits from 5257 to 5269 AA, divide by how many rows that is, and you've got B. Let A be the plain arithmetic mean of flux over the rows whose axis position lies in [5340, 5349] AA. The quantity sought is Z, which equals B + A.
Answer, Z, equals 69.9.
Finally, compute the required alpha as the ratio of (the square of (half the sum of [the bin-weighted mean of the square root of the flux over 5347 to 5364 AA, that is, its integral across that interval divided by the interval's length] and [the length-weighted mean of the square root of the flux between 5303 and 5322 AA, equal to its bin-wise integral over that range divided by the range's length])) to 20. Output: 1.83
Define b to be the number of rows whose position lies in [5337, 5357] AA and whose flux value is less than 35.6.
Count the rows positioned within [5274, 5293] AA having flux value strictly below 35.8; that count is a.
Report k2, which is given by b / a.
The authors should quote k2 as 3.0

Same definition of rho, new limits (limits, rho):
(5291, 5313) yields 5.96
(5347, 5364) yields 5.97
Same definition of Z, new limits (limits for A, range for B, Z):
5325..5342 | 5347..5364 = 71.7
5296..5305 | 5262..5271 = 69.3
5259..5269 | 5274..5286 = 70.8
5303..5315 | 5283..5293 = 73.4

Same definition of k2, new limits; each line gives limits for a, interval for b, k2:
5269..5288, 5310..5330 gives 1.3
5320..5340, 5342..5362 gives 0.1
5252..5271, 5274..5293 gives 0.0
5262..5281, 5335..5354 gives 0.5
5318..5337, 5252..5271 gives 0.8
